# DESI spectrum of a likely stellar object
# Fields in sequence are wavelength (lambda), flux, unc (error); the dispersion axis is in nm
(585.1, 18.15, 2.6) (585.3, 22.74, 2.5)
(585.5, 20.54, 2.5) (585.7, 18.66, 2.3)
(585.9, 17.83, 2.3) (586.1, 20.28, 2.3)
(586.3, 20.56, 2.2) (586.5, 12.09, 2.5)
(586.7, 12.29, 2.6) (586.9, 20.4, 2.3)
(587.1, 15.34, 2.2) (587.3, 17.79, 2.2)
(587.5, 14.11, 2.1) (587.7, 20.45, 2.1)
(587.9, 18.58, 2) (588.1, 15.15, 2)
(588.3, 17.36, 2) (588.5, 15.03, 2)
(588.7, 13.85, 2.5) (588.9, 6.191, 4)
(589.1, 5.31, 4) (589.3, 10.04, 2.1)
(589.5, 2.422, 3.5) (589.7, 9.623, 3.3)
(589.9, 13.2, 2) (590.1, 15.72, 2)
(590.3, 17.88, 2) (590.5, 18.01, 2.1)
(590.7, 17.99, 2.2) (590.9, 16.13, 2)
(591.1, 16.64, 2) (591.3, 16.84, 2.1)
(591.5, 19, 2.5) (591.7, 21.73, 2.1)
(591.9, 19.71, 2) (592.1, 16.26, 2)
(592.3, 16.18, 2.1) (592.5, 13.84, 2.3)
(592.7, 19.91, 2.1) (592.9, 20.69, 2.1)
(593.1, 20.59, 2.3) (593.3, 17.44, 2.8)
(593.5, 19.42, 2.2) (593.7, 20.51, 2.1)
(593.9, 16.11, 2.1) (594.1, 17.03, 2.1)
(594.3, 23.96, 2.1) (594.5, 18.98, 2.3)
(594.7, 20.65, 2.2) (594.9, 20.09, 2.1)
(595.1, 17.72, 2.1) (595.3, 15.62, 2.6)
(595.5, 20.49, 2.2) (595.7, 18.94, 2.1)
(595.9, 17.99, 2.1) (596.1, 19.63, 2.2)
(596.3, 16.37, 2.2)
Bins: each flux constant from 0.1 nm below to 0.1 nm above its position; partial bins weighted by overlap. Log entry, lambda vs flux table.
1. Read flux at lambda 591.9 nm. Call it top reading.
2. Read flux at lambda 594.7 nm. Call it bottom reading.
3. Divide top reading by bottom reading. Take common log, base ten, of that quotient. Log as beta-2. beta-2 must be -0.02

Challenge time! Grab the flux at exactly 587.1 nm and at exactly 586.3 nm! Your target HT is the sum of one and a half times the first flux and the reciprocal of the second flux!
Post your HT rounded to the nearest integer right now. 23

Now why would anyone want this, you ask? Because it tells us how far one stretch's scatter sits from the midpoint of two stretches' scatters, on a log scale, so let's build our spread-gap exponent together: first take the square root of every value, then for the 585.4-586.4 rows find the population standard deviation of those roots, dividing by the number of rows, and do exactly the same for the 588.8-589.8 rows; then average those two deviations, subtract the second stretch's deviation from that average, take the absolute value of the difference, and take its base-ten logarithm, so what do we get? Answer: -0.64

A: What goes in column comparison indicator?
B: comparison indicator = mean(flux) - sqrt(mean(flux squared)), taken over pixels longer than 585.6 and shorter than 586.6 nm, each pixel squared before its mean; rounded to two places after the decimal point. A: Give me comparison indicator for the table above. -0.26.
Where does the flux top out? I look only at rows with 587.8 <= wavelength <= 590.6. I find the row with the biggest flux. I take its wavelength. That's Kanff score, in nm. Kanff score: 587.9 nm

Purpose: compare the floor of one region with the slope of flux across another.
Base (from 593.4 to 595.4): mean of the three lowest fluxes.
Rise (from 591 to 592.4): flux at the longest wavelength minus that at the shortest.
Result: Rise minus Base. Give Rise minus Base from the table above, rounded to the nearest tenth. -16.7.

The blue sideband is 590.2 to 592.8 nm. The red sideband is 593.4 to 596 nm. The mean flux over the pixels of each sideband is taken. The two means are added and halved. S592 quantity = 18.4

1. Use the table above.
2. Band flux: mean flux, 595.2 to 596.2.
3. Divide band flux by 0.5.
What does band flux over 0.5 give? 37.1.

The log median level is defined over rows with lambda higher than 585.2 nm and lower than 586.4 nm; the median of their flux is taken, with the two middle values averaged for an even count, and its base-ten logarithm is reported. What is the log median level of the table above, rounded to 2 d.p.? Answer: 1.31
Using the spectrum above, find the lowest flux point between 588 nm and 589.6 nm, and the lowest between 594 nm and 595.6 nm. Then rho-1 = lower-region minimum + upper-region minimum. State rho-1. 18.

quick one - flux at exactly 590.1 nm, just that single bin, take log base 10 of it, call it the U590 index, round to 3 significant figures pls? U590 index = 1.20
